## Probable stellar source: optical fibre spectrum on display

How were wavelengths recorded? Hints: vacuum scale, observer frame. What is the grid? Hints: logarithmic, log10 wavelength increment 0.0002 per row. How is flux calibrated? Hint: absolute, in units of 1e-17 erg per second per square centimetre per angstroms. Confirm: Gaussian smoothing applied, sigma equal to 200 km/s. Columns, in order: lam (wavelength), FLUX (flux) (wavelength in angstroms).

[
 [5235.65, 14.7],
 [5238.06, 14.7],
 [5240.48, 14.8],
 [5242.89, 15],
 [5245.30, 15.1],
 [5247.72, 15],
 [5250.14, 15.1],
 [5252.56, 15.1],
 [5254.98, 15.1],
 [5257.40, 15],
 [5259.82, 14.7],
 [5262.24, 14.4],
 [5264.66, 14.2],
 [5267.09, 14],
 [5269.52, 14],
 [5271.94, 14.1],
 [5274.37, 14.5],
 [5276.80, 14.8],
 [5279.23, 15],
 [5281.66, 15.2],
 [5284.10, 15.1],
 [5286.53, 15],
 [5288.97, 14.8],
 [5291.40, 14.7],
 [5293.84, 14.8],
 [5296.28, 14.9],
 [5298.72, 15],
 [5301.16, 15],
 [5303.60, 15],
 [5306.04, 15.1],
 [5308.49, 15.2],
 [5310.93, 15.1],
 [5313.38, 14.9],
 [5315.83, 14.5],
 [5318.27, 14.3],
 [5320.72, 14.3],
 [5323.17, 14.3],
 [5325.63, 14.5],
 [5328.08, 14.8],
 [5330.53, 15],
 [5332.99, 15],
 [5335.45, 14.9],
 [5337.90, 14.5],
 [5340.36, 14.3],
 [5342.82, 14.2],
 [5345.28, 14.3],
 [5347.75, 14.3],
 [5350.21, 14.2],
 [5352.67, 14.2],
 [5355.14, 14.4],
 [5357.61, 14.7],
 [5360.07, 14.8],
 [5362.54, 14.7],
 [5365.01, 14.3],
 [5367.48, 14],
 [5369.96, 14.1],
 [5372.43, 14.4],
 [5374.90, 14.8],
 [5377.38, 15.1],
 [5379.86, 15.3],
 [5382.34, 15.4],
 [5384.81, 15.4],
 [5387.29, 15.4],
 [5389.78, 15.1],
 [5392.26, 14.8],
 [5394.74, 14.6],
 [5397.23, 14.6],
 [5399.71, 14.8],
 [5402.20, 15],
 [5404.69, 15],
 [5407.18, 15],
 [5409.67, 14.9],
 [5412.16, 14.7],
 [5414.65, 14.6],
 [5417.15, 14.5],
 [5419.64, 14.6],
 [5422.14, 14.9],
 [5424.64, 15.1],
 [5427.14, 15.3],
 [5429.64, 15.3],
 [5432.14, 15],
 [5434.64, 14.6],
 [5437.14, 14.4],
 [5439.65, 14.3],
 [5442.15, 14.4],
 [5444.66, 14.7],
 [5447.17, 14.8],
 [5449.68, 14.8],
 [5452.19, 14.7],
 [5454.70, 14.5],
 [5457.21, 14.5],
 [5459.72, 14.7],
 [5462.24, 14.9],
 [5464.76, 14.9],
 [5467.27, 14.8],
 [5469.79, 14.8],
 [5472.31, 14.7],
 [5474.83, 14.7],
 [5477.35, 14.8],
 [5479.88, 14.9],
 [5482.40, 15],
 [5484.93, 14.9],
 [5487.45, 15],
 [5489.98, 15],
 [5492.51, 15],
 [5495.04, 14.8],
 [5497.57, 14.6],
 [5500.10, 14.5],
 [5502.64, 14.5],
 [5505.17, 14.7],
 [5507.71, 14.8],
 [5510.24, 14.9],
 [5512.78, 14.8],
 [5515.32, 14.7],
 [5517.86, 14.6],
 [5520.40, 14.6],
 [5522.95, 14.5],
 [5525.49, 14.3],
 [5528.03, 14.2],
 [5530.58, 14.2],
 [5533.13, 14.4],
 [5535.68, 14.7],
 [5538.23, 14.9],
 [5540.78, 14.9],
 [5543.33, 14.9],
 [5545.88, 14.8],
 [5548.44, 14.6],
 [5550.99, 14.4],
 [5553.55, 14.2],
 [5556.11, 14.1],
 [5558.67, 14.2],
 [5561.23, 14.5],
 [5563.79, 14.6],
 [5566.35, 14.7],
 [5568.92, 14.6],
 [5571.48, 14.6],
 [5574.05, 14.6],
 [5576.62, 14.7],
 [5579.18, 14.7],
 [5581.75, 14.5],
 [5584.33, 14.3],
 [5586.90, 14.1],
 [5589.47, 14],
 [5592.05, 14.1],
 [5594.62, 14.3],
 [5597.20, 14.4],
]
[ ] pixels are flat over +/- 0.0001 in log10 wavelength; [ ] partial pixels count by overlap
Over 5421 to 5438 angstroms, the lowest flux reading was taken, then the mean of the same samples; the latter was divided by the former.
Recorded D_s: 1.04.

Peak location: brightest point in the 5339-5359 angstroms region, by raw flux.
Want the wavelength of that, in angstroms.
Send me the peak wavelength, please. 5357.61 angstroms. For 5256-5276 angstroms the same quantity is 5257.40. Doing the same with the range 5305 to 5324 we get 5308.49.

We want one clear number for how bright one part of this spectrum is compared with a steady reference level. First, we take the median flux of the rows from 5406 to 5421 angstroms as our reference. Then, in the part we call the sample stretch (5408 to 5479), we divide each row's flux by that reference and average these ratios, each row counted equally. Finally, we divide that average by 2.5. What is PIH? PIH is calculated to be 0.403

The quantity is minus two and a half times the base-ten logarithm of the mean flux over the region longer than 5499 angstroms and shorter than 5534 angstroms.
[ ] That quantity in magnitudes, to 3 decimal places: -2.907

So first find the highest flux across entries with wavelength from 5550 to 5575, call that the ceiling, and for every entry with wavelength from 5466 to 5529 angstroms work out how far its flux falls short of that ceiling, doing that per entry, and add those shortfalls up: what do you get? -0.6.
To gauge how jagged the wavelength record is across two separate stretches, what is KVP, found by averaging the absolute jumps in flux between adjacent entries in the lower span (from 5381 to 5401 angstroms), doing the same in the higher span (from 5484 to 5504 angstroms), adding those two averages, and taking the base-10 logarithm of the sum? -0.641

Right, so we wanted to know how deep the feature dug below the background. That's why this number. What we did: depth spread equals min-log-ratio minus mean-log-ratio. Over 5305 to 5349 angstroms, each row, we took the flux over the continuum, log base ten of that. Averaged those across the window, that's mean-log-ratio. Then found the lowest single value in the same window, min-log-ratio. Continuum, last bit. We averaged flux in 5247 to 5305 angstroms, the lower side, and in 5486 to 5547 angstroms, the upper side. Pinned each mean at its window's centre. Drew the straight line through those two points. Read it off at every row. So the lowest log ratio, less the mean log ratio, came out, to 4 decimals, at -0.0129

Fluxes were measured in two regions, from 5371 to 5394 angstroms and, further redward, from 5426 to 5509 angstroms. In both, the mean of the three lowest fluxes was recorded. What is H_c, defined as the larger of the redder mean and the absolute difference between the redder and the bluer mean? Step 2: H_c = 14.4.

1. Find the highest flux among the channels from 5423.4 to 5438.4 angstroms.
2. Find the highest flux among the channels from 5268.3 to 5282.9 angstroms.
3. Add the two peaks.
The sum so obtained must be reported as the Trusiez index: 30.5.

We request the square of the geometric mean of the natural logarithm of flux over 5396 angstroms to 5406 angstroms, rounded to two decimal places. 7.28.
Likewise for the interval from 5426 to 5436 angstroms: 7.35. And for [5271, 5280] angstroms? 7.19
